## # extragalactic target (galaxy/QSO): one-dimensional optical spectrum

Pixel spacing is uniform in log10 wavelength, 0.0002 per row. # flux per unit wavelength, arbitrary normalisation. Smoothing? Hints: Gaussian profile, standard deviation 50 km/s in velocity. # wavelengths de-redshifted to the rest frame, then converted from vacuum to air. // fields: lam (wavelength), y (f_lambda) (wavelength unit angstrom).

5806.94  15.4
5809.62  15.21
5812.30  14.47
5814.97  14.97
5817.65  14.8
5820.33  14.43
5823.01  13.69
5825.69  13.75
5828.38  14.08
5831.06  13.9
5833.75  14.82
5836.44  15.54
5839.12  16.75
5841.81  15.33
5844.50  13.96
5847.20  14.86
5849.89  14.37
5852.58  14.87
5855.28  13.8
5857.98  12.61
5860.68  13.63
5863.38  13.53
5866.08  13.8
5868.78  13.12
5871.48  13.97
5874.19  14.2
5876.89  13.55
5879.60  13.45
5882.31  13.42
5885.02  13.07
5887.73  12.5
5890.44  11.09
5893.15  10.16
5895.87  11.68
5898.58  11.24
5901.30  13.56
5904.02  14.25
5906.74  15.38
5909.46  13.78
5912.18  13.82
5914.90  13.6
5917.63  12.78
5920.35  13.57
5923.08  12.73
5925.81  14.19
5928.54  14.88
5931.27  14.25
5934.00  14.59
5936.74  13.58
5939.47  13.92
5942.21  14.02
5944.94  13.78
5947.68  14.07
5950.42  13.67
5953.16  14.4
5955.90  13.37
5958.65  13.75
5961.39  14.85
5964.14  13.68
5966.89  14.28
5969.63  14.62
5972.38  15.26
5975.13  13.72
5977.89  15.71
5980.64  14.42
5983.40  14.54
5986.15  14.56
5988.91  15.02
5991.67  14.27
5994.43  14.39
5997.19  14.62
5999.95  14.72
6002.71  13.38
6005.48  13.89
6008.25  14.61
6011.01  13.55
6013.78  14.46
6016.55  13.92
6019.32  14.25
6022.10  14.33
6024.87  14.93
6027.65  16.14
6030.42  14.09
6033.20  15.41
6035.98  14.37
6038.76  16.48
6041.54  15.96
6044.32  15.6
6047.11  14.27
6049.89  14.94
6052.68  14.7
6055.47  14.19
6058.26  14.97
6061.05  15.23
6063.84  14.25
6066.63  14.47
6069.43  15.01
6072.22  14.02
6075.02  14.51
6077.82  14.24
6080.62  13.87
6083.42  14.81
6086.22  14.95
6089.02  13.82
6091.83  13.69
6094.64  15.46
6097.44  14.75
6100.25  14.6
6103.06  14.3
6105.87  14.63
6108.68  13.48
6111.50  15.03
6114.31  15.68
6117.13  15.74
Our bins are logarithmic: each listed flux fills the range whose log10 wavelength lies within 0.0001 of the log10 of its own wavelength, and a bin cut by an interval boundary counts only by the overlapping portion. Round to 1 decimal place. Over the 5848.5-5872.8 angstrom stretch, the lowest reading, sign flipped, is -12.6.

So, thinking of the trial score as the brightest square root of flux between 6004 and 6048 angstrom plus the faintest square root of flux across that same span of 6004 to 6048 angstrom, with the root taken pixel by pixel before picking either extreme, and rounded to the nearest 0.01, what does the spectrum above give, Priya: 7.74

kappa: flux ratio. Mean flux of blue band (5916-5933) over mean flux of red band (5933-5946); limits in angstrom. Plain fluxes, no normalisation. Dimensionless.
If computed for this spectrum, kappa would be 0.98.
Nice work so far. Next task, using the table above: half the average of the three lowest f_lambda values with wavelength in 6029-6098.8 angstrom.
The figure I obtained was 6.90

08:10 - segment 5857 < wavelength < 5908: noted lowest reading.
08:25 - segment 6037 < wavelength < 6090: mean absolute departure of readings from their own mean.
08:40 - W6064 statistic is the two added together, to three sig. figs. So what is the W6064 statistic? 10.7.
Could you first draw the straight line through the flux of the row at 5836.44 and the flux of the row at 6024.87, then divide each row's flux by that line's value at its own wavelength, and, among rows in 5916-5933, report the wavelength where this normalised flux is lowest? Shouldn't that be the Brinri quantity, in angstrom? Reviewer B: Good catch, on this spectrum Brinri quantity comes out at 5923.08 angstrom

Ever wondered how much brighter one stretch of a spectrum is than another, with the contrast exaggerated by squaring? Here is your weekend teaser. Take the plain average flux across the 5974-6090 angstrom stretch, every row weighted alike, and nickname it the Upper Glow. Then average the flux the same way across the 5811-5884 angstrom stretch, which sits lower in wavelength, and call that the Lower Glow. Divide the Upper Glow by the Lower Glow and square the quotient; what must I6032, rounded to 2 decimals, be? 1.06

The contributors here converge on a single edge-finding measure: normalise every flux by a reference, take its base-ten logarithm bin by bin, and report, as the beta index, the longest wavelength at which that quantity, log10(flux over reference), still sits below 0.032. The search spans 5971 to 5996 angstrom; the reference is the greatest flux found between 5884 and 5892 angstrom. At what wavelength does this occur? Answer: 5975.13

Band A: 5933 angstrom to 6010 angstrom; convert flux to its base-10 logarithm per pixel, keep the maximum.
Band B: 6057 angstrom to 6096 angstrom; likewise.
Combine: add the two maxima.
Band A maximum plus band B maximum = 2.39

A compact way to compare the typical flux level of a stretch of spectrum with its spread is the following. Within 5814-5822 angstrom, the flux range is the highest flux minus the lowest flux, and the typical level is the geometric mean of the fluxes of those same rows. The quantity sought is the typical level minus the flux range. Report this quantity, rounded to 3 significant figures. 14.2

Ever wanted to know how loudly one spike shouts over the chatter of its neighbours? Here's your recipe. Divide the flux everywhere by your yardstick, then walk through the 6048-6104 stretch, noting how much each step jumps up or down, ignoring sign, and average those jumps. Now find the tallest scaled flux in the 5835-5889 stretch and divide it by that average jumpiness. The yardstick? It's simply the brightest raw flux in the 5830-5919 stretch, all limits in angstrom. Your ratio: 29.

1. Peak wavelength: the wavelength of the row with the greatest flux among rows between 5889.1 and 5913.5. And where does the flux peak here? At 5906.74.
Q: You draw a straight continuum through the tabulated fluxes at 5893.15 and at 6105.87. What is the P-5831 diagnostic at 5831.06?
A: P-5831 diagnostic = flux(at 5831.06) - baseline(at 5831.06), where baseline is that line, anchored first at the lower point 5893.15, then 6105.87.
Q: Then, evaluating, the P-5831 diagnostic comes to 5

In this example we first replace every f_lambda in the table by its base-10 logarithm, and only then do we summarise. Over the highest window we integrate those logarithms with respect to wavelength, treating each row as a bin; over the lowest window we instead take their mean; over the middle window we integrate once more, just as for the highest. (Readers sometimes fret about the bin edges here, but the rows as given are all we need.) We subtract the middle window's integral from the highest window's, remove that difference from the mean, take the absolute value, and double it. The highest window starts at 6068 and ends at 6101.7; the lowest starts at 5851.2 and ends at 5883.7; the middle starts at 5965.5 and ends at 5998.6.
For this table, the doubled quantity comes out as 1.2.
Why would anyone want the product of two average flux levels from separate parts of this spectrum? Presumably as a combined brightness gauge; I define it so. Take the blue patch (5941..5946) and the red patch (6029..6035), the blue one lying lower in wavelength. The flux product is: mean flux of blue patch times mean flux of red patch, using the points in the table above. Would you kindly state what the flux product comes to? 205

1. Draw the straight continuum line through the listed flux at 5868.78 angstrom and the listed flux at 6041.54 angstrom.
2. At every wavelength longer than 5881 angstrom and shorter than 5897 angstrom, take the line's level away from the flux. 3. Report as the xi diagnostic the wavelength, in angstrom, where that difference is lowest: 5893.15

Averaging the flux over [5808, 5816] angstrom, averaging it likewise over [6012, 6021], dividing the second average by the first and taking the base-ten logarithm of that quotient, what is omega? -0.02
